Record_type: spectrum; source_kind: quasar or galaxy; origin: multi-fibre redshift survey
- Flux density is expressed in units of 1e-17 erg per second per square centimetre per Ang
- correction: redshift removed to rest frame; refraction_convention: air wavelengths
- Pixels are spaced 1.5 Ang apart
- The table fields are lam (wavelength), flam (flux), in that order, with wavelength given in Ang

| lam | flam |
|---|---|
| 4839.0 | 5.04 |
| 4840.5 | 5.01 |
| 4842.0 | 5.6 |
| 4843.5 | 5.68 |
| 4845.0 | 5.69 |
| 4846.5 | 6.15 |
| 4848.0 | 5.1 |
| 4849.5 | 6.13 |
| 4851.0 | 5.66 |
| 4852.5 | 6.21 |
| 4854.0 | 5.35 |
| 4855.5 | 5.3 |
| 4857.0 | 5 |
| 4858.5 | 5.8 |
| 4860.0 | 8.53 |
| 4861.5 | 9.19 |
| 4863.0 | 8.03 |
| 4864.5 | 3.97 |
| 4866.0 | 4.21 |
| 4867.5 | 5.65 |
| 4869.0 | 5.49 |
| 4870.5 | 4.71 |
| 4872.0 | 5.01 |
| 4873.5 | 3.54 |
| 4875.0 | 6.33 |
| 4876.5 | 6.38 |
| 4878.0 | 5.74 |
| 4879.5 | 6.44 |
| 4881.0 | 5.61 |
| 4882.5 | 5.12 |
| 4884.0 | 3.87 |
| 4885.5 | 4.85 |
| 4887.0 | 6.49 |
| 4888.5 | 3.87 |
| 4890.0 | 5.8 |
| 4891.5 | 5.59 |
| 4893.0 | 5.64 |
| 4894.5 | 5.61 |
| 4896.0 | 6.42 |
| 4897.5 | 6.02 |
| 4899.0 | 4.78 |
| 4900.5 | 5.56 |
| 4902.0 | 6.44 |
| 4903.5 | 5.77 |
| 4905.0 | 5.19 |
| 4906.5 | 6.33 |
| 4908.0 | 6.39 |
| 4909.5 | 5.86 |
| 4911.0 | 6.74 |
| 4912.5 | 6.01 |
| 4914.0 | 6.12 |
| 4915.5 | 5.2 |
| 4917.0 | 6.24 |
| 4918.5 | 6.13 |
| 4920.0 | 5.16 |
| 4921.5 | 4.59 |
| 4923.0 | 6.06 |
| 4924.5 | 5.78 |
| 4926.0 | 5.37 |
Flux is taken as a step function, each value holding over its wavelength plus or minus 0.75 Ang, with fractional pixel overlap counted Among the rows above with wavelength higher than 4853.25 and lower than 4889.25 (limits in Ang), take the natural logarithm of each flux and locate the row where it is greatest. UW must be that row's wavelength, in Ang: 4861.5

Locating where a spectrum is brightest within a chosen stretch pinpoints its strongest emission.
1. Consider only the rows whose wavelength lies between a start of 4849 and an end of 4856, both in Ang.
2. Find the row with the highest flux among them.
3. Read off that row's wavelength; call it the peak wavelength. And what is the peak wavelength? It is 4852.5 Ang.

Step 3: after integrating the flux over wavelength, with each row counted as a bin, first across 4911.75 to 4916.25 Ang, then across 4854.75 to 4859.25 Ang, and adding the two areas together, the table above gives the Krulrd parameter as 50.1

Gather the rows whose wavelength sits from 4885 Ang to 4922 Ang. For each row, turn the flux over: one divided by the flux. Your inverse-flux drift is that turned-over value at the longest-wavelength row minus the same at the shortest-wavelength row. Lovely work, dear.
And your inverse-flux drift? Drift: 0.01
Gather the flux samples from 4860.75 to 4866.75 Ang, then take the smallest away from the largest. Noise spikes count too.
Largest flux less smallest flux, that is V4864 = 5.2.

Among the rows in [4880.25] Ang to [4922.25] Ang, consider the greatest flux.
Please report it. 6.74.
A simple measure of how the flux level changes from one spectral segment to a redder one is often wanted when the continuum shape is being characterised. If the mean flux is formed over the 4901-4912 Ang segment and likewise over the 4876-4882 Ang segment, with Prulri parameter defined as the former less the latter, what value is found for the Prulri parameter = 0.1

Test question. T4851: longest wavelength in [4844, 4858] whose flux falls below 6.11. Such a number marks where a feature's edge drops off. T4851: 4857.0 Ang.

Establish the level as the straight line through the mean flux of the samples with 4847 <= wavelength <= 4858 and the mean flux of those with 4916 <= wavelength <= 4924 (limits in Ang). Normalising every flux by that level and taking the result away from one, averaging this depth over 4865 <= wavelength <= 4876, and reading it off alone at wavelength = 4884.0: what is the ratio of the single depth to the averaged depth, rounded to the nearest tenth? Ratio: 3.0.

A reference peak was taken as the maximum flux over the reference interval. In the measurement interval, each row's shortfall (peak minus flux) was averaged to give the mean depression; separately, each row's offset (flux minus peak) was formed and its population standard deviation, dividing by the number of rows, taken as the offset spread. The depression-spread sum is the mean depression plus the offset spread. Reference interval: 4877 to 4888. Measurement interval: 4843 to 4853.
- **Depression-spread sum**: 1.1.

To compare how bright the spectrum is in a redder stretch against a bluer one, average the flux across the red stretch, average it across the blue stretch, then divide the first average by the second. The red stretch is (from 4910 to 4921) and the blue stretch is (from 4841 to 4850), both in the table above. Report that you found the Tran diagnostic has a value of 1.04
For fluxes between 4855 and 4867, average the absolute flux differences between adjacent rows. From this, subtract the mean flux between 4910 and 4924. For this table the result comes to -4.38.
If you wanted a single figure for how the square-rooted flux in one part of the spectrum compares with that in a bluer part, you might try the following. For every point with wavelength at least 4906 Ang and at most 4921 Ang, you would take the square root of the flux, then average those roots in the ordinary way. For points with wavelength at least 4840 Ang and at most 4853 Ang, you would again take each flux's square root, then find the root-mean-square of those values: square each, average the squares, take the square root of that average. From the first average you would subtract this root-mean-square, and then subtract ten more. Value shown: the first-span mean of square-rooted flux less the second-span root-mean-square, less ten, -9.9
